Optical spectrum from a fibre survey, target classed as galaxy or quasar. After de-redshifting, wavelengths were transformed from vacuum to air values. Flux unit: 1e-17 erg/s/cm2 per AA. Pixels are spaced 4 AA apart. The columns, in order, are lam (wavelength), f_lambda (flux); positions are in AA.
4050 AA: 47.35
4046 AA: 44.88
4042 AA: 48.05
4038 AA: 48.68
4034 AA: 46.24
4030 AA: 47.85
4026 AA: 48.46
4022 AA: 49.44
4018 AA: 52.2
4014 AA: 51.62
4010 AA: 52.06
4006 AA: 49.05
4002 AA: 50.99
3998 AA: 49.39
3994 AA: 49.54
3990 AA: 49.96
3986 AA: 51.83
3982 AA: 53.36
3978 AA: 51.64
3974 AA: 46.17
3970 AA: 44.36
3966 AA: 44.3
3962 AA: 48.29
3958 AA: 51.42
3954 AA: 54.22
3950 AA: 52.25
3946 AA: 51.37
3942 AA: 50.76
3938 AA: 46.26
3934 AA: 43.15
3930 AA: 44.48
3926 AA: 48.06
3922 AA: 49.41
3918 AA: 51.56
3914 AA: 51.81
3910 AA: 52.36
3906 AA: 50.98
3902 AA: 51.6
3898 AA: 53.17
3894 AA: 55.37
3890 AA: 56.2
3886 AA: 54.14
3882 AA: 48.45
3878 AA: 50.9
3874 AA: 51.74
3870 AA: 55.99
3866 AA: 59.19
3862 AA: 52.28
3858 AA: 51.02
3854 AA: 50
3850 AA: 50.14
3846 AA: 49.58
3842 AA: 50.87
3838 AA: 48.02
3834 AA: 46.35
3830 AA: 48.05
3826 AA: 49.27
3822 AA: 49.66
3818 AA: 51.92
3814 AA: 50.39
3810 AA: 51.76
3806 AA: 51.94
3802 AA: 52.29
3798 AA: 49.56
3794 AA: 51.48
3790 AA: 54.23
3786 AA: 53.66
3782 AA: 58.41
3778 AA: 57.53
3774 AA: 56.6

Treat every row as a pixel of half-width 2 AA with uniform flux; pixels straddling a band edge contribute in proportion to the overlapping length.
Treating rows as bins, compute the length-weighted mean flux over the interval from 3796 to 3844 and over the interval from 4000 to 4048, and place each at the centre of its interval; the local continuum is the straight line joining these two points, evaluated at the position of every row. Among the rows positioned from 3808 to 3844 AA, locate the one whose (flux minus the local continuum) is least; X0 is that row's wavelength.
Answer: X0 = 3834 AA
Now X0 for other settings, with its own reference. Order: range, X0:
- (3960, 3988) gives 3966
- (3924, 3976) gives 3934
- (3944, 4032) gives 3966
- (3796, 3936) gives 3934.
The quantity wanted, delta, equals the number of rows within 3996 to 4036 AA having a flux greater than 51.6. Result 3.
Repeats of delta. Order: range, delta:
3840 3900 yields 8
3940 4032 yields 8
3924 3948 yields 0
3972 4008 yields 3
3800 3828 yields 4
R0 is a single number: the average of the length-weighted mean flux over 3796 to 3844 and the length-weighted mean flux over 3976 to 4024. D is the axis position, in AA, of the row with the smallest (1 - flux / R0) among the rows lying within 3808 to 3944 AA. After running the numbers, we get 3866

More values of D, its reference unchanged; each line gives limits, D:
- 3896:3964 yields 3954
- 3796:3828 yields 3802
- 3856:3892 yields 3866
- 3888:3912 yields 3890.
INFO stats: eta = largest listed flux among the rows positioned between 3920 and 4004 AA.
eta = 54.22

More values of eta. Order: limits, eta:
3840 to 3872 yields 59.19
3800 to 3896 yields 59.19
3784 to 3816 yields 54.23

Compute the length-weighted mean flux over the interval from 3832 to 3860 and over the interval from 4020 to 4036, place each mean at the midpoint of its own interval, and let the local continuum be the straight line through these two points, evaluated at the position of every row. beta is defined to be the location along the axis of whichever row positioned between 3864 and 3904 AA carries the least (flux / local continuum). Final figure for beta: 3882 AA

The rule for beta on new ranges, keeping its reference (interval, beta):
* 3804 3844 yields 3834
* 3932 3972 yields 3934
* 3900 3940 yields 3934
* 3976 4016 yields 4006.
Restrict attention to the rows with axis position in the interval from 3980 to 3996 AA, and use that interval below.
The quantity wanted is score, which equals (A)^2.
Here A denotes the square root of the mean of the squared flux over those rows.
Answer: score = 2621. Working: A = 51.2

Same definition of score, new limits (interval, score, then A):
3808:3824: 2595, 50.9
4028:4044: 2277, 47.7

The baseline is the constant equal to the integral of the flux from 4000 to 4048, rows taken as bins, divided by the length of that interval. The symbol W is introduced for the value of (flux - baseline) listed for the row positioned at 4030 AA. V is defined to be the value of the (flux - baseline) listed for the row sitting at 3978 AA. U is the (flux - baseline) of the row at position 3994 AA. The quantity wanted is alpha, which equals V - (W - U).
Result 4.2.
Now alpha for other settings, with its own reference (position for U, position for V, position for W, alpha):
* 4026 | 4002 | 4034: 4.1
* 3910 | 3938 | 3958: -1.9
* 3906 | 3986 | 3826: 4.4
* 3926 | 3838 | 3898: -6.2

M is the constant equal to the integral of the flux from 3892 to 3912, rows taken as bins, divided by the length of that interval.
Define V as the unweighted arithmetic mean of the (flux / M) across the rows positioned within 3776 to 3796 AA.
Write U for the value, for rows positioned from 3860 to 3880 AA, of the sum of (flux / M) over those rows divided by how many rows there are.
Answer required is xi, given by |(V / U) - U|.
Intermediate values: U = 1.03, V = 1.04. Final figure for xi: 0.01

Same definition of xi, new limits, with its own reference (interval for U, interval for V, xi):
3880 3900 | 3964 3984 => 0.12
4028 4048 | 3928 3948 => 0.11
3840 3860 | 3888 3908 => 0.11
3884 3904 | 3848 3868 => 0.06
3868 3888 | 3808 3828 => 0.02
